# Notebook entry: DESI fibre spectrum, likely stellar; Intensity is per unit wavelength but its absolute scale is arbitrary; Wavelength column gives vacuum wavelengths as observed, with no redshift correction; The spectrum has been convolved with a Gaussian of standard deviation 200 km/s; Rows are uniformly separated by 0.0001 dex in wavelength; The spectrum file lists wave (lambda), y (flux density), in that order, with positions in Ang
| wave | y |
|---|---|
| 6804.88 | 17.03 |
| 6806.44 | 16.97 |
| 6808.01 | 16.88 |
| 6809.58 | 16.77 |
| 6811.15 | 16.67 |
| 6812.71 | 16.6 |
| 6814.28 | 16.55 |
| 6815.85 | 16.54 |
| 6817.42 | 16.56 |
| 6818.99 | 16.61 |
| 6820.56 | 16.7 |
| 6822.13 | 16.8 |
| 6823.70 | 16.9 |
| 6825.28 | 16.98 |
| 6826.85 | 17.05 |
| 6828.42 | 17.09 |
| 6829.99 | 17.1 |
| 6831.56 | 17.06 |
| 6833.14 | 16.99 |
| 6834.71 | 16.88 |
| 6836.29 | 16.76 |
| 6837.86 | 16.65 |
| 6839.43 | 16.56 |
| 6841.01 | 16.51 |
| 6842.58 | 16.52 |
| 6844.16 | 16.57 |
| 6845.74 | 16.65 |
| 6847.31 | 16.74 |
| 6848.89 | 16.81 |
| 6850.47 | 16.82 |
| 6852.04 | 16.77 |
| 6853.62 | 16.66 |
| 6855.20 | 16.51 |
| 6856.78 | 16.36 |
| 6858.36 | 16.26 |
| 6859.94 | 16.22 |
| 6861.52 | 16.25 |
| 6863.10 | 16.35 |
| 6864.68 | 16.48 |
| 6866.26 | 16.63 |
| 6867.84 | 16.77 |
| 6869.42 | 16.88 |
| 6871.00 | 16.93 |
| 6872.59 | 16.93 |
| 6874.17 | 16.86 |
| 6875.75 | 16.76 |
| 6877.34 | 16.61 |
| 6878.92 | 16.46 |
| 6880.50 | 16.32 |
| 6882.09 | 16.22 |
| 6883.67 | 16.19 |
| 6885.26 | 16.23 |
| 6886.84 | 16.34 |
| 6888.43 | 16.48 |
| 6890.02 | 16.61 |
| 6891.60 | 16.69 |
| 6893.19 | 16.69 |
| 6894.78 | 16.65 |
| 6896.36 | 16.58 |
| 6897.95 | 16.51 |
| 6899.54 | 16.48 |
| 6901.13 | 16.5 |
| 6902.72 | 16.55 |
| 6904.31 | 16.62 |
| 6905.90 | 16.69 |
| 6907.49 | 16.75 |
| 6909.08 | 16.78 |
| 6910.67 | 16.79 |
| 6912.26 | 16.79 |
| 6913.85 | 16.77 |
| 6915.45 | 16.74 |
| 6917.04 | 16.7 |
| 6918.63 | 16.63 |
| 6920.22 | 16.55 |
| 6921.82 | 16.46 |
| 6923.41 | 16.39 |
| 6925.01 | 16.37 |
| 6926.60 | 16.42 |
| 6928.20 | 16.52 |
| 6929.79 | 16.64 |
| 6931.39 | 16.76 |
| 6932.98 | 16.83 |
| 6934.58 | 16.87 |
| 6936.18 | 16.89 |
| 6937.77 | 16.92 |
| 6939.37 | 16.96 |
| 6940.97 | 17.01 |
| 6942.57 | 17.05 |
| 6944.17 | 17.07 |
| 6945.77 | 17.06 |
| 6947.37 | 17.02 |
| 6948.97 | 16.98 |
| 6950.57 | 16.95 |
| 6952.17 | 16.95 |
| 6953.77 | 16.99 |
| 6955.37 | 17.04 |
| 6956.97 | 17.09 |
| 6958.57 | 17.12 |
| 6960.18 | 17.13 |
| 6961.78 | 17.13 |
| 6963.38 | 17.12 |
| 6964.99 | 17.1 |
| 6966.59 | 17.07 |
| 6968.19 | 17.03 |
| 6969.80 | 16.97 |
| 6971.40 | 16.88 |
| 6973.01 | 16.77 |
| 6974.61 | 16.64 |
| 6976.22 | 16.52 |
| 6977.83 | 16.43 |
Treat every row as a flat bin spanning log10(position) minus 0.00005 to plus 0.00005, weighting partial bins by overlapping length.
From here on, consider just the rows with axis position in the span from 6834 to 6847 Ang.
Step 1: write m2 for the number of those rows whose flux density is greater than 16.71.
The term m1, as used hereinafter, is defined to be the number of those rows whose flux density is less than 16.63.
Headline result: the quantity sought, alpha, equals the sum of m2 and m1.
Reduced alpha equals 6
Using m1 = 4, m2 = 2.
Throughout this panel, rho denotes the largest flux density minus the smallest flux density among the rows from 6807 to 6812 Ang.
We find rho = 0.21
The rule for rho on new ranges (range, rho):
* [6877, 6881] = 0.29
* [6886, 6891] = 0.27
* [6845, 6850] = 0.16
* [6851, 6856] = 0.26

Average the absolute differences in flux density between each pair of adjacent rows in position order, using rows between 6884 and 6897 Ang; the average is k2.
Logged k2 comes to 0.08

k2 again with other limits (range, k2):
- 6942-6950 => 0.03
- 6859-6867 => 0.10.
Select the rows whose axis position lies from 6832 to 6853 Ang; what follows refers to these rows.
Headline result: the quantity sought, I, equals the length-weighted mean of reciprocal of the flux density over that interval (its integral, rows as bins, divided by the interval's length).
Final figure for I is 0.0598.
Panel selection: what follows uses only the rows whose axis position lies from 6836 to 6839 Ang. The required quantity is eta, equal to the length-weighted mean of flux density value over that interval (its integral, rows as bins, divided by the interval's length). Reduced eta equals 16.7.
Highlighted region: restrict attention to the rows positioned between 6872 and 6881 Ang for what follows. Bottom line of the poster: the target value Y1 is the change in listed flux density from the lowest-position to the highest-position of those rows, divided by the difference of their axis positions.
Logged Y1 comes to -0.077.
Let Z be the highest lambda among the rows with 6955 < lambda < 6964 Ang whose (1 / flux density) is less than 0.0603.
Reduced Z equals 6963.38 Ang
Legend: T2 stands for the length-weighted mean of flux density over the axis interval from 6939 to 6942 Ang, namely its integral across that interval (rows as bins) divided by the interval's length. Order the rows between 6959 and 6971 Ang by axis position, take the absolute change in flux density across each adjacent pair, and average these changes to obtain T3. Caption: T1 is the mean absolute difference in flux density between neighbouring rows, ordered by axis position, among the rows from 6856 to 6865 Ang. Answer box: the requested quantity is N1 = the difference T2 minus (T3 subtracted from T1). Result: 16.9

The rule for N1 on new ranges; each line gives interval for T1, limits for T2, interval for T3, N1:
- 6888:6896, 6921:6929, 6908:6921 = 16.4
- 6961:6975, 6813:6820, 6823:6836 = 16.6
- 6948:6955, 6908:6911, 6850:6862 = 16.9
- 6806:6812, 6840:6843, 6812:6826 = 16.5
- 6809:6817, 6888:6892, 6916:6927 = 16.6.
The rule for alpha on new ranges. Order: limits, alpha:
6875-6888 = 8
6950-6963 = 8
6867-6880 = 8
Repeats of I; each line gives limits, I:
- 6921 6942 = 0.0599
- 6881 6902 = 0.0607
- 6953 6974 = 0.0587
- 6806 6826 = 0.0598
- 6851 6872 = 0.0604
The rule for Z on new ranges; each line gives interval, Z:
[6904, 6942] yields 6940.97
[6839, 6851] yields 6850.47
